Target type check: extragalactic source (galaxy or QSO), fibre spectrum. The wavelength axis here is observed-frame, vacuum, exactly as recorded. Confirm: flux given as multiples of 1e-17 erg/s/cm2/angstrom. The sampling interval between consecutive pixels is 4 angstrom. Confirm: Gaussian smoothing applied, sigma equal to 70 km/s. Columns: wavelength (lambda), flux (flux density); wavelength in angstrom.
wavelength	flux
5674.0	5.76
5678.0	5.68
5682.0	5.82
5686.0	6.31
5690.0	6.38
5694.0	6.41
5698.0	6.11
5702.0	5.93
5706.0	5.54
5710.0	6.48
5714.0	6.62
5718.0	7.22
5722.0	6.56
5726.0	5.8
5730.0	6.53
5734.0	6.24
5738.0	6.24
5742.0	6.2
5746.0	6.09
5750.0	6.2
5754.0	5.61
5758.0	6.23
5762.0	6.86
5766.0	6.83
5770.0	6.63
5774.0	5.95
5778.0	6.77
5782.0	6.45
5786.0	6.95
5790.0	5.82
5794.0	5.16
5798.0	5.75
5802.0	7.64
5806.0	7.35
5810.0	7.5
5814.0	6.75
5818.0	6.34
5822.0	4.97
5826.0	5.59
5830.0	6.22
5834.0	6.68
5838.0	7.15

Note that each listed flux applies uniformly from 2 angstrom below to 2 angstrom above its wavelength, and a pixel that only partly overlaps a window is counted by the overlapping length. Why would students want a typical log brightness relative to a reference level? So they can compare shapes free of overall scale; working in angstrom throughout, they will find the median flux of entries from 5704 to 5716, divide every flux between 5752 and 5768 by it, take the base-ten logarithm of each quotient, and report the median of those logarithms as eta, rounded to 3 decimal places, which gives 0.003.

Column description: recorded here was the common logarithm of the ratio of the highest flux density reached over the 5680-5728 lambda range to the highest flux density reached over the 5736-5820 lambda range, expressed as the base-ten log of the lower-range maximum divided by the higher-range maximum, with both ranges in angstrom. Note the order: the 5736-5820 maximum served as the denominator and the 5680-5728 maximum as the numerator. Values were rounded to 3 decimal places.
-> -0.025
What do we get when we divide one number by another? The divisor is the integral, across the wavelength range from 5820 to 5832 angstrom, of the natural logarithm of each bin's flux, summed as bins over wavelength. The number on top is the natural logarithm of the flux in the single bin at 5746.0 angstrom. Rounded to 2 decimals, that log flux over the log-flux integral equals 0.09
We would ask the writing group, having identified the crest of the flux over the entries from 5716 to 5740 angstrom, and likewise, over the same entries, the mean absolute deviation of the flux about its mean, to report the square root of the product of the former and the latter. 1.56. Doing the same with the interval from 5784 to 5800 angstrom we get 1.89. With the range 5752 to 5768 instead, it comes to 1.78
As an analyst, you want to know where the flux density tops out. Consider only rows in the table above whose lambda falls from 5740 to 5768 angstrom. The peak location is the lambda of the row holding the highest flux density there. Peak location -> 5762.0 angstrom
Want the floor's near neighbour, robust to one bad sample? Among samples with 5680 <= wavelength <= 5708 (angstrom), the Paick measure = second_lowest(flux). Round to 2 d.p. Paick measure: 5.82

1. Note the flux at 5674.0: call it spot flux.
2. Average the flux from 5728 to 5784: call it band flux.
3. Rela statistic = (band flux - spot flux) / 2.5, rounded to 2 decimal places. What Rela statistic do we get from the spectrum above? 0.23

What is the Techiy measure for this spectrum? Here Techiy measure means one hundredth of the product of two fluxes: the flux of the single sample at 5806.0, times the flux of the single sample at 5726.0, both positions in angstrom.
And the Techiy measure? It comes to 0.43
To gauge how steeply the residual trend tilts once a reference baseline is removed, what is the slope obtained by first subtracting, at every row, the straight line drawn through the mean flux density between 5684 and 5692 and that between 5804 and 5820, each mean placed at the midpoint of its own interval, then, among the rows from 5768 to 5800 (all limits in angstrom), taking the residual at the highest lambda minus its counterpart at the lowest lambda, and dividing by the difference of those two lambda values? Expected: -0.04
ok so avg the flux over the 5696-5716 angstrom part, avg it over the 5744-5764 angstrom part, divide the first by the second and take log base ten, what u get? -0.004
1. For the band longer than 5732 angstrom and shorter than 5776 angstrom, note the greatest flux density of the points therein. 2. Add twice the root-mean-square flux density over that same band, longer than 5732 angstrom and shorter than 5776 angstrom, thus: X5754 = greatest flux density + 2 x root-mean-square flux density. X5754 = 19.4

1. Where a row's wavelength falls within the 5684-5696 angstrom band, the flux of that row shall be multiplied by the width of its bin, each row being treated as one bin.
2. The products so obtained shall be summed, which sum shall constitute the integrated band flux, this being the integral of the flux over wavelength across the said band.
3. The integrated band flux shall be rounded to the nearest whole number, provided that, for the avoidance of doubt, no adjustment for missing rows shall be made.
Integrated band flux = 76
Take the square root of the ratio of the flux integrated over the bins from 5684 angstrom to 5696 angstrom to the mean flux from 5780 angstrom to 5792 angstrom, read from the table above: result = 3.45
